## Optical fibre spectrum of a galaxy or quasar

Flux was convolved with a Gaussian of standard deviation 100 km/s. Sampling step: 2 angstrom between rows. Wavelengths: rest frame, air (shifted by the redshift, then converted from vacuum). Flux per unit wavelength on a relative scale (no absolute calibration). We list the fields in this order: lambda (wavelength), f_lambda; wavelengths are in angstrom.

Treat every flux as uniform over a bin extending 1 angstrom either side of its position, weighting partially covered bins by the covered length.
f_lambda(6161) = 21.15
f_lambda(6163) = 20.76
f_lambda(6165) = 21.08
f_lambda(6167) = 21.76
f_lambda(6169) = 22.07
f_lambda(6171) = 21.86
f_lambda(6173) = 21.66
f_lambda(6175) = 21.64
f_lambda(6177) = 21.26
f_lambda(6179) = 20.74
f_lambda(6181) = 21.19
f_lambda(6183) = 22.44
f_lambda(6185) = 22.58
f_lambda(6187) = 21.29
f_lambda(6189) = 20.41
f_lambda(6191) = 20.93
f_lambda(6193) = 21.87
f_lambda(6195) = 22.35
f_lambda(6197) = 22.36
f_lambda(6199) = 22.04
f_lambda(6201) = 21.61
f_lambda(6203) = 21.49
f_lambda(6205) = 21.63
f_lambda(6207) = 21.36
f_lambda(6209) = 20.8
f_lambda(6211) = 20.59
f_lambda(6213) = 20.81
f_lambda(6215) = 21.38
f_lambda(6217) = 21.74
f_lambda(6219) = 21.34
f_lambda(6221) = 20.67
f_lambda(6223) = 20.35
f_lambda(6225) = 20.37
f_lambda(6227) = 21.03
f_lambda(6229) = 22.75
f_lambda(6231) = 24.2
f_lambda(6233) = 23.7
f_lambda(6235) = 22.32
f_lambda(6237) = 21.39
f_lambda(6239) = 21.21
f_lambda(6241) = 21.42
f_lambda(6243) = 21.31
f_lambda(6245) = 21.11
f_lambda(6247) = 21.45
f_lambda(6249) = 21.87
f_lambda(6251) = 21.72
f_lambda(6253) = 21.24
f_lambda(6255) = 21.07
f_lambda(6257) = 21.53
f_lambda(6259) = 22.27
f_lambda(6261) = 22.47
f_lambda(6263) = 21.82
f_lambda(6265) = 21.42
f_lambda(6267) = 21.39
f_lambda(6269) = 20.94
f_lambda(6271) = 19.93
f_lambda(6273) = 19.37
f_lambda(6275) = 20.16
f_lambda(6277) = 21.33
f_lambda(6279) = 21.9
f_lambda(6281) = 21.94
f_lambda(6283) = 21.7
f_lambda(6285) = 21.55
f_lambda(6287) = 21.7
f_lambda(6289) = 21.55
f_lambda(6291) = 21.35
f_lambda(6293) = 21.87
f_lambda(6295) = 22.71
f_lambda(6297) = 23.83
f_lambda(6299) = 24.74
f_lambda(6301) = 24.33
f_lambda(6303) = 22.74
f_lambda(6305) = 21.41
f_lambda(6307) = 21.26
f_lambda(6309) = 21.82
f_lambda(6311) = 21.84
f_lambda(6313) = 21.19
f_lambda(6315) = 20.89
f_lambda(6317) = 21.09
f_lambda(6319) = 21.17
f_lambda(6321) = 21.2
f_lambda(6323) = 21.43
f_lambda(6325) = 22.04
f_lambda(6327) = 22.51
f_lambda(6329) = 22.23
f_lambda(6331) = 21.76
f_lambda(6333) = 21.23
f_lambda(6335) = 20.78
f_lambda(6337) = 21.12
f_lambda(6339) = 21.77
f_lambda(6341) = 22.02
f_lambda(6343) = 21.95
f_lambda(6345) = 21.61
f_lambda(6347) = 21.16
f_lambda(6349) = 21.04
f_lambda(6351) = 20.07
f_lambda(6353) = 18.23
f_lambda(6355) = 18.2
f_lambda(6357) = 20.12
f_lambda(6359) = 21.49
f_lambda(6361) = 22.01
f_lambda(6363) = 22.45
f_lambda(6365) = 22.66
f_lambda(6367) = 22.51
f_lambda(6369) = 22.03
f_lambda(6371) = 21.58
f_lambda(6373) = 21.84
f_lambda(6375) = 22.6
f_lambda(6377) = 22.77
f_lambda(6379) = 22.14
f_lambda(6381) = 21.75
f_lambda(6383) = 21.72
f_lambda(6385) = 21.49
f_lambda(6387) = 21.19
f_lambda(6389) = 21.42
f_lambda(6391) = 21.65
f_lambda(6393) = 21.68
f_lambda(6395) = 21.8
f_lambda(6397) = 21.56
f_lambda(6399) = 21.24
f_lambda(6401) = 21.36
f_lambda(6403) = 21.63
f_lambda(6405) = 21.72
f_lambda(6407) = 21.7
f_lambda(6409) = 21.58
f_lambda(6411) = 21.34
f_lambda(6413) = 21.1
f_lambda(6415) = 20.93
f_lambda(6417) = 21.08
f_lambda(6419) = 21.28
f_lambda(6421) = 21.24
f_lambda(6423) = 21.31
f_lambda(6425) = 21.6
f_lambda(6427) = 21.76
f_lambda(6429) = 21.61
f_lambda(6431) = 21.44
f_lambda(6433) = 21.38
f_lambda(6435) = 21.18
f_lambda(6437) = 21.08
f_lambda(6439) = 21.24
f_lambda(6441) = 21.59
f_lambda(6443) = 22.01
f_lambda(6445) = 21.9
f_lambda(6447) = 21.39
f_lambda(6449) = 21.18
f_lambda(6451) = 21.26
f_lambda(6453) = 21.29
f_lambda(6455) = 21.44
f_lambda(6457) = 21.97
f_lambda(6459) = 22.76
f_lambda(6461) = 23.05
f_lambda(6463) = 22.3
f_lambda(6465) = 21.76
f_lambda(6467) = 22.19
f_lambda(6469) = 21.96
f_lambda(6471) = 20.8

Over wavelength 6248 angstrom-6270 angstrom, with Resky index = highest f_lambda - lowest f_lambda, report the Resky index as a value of 1.5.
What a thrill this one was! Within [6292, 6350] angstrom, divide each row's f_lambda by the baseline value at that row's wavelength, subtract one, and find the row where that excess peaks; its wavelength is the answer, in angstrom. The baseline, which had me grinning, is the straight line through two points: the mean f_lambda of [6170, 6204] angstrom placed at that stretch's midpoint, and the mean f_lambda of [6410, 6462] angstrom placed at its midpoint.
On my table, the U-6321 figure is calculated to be 6299 angstrom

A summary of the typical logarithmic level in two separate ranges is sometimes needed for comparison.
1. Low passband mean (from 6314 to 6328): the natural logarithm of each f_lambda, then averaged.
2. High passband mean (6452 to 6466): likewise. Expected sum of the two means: 6.16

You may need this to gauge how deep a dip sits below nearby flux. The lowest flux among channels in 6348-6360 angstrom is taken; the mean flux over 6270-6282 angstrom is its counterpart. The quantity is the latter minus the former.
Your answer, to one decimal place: 2.6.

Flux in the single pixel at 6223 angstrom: 20.35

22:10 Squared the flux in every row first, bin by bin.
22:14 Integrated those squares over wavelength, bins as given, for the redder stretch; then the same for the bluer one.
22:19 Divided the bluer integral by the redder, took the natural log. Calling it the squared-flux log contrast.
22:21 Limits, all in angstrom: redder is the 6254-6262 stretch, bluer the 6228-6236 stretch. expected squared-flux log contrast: 0.13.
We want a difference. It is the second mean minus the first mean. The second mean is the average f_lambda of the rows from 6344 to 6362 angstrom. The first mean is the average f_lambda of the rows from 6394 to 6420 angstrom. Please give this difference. -1.0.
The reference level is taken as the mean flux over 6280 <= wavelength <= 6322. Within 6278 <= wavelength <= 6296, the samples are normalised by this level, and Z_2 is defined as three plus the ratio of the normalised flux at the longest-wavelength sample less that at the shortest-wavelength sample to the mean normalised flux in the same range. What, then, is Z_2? 3.04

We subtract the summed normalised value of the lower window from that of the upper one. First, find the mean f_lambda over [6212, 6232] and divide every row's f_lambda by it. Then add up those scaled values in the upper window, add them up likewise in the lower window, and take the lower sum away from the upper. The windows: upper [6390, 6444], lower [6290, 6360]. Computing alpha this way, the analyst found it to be -8.2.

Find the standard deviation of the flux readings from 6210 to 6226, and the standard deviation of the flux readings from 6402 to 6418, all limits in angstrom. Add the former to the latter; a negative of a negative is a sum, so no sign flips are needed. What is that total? 0.8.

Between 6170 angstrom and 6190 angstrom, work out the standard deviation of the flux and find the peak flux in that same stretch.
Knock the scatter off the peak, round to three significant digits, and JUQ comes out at 21.9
